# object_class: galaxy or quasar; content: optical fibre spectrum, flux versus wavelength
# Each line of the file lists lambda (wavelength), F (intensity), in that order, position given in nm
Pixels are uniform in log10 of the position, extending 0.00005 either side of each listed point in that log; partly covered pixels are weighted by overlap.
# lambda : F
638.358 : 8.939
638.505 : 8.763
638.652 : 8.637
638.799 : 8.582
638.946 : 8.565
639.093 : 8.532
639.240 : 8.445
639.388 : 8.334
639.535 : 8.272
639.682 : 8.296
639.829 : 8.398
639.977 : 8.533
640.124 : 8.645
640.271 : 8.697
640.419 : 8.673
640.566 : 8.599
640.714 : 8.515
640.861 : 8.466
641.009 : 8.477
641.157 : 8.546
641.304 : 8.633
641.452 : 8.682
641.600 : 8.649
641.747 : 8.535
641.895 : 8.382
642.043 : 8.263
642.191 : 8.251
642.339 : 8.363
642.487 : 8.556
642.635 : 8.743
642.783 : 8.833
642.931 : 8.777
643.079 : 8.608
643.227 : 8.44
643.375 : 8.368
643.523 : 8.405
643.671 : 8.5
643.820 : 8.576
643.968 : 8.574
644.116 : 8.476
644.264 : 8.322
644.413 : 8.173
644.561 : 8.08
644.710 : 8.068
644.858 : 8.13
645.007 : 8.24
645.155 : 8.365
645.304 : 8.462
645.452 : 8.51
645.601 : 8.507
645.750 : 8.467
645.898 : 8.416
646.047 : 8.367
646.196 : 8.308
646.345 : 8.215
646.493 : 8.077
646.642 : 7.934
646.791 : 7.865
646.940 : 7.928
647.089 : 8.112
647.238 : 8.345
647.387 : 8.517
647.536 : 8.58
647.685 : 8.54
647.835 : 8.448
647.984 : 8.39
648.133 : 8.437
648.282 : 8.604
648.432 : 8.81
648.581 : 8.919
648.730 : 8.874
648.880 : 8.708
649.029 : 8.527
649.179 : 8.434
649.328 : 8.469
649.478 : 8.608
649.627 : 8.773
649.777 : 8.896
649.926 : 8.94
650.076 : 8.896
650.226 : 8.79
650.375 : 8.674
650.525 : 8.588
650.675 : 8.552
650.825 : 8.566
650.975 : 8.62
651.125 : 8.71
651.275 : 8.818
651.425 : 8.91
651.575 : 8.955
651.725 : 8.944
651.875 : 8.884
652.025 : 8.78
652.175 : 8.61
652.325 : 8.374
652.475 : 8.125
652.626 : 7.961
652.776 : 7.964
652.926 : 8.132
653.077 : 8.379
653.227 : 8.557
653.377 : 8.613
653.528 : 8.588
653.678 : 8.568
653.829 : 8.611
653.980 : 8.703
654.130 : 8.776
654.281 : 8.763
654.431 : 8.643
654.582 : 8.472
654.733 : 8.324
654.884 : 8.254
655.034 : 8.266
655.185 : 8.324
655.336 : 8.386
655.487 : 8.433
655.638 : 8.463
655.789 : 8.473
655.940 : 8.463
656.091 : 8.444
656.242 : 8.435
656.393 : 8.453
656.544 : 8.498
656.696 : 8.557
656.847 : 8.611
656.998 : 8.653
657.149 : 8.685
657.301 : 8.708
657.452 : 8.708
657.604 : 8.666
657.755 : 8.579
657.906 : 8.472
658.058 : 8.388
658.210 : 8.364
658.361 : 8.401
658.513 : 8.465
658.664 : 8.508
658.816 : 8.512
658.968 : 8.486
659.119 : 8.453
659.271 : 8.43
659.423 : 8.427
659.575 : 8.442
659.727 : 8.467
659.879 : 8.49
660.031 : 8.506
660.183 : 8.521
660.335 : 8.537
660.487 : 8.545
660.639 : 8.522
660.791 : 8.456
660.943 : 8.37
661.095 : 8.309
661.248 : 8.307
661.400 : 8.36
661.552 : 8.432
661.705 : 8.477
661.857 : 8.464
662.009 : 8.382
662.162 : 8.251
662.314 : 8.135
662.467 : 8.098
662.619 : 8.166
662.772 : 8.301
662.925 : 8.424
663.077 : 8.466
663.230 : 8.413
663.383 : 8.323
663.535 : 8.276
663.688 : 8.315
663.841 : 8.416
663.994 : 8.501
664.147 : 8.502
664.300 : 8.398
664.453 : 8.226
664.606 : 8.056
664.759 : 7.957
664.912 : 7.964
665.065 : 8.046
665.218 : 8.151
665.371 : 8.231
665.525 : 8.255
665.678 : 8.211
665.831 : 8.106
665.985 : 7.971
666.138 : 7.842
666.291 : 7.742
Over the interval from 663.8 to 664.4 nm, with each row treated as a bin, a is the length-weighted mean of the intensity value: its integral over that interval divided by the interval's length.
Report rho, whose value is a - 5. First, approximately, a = 8.4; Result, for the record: 3.4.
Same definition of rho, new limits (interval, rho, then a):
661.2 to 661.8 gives 3.4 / 8.4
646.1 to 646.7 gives 3.2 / 8.2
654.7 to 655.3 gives 3.3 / 8.3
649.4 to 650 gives 3.8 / 8.8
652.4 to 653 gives 3.0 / 8.0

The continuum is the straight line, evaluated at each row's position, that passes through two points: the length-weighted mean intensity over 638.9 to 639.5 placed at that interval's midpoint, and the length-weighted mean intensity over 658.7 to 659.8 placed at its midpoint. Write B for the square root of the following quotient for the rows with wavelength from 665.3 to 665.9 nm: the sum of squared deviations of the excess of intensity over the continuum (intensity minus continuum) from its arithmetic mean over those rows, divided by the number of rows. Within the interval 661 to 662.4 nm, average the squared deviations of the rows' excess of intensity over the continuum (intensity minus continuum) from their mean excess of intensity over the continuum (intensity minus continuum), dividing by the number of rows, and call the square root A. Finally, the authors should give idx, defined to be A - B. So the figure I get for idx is 0.05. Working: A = 0.104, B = 0.06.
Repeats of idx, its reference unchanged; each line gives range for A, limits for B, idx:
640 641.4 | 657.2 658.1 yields -0.04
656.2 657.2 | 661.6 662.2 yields 0.00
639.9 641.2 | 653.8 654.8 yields -0.07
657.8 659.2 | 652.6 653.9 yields -0.21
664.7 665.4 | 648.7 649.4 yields -0.06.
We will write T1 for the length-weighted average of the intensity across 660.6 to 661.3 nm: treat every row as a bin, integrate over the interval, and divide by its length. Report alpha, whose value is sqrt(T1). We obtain 2.90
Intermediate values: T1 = 8.39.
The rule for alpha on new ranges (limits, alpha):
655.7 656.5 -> 2.91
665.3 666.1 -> 2.85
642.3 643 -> 2.94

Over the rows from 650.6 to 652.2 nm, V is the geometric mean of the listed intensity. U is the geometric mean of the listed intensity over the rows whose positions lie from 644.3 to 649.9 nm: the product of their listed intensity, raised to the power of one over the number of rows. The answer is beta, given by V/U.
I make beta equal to 1.04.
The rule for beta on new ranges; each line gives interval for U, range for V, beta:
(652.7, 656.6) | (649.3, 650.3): 1.04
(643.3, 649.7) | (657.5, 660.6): 1.01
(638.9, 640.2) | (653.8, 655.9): 1.01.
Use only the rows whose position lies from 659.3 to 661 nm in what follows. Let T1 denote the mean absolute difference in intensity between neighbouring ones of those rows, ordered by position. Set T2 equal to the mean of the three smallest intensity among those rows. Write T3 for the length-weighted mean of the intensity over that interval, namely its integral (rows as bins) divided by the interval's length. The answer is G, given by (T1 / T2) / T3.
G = 0.0004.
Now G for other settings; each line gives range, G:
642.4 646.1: 0.0012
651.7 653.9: 0.0018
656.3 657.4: 0.0006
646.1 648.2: 0.0016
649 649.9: 0.0015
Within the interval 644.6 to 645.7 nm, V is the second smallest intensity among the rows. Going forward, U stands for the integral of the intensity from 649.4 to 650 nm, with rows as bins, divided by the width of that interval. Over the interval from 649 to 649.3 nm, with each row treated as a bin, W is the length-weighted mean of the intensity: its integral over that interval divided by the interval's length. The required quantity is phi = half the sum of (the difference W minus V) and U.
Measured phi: 4.57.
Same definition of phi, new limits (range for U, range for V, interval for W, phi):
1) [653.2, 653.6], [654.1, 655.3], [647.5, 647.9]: 4.41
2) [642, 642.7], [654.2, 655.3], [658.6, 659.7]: 4.31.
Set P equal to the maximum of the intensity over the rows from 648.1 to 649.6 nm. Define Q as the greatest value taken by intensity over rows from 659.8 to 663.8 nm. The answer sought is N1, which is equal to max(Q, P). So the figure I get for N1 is 8.92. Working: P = 8.919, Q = 8.545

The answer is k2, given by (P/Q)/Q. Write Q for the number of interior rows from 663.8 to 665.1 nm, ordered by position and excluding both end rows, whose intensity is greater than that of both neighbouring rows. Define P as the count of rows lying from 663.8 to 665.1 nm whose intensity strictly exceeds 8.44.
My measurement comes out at 2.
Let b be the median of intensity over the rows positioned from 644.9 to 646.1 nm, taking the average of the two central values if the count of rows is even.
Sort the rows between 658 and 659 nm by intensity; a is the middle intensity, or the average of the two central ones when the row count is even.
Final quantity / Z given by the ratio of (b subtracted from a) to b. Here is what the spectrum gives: 0.003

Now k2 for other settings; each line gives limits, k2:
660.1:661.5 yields 5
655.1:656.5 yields 5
